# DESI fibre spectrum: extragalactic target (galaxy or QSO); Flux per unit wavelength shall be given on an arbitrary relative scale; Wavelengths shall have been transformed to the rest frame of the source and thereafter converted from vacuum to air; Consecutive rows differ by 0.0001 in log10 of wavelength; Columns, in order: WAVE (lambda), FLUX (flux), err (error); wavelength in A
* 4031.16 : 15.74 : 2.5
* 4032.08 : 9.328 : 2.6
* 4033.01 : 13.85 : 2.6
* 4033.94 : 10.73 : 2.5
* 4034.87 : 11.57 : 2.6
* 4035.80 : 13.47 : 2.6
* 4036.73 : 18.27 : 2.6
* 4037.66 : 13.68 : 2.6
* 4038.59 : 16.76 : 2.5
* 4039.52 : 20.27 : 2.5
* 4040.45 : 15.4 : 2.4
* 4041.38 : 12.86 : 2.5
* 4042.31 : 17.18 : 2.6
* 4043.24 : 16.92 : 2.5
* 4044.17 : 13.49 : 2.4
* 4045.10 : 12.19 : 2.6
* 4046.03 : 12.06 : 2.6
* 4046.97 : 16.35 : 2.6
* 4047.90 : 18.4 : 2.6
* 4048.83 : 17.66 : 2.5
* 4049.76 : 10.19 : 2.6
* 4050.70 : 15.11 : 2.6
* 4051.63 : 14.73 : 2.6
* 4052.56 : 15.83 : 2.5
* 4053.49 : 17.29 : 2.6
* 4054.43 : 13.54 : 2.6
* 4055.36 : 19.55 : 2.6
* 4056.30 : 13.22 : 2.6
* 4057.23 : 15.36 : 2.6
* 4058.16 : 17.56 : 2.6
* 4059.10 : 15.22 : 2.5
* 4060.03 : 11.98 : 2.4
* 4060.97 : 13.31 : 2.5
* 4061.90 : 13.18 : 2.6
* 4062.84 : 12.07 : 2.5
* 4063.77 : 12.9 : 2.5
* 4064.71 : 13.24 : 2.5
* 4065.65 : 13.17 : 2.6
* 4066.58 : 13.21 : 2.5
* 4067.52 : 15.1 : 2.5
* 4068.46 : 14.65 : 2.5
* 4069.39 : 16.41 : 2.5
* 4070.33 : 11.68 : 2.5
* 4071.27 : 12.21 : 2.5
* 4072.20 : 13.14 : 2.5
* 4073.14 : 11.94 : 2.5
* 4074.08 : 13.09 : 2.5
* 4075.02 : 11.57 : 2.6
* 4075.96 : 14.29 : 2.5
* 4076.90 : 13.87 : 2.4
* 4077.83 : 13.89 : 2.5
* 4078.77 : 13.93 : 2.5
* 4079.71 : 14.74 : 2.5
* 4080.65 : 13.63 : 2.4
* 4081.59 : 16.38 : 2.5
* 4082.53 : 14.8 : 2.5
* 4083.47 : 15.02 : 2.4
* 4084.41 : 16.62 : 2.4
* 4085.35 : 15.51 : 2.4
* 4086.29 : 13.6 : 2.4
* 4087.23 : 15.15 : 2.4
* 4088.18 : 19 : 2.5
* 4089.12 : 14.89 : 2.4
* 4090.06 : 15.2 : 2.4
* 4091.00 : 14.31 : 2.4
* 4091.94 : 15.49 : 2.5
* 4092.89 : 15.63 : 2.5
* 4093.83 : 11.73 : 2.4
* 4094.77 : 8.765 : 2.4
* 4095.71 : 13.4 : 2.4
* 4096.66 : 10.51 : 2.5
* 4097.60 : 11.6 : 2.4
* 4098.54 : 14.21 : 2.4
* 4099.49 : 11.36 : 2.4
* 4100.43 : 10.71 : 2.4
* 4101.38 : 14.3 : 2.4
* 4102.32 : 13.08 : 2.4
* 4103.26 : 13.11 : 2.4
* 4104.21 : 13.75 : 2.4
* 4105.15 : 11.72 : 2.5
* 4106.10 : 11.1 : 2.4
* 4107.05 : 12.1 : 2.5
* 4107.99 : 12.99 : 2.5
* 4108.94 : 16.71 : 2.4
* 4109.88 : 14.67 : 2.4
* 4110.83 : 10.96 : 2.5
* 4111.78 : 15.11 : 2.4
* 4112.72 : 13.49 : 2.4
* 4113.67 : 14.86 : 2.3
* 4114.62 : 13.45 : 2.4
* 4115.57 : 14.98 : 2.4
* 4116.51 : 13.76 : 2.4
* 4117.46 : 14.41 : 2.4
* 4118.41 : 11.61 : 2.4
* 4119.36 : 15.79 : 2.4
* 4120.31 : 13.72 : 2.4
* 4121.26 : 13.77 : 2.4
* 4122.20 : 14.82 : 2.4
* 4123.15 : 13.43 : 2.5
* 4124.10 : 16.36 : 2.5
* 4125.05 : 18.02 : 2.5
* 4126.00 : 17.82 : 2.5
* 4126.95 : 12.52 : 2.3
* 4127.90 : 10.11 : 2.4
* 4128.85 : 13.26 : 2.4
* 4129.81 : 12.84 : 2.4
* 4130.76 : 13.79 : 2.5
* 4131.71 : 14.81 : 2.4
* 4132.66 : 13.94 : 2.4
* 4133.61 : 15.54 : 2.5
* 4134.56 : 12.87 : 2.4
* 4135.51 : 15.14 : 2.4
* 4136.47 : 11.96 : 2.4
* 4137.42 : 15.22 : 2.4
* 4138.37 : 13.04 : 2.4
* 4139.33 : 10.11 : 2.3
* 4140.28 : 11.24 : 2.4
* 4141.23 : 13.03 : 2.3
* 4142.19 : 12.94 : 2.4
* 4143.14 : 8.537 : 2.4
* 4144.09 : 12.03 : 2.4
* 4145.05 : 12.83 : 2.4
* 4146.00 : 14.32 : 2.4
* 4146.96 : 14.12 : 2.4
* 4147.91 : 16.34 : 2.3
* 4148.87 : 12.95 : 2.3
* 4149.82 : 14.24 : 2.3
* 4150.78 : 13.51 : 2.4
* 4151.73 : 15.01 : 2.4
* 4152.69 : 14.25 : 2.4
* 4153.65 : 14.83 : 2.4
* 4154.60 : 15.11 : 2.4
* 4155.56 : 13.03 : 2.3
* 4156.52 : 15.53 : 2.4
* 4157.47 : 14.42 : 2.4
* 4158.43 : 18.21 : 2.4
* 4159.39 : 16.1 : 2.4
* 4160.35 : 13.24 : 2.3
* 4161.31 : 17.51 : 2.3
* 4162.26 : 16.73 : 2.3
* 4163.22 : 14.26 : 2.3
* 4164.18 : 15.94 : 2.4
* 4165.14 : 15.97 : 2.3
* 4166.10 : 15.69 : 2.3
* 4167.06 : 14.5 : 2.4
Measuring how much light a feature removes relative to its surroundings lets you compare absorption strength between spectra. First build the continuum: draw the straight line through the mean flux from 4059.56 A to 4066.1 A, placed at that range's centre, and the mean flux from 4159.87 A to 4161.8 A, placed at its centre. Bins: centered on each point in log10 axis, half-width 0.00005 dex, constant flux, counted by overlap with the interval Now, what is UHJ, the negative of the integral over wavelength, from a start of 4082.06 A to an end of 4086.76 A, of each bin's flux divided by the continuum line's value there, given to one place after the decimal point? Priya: -5.3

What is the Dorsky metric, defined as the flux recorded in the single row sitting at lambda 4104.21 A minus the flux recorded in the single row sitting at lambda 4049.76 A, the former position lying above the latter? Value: 4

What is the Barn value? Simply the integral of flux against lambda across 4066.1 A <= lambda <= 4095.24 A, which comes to 413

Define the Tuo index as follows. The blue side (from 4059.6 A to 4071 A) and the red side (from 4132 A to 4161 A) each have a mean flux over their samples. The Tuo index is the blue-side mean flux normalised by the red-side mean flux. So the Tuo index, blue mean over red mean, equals 0.97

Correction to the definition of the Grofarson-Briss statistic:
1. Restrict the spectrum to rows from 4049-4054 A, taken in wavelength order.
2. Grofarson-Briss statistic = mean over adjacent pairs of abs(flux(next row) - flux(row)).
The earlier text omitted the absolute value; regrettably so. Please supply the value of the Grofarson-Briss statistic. 2.0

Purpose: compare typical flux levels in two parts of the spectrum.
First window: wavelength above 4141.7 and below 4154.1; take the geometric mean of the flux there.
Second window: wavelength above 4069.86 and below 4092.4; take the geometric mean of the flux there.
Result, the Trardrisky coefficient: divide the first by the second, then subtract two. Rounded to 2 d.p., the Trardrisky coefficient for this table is -1.06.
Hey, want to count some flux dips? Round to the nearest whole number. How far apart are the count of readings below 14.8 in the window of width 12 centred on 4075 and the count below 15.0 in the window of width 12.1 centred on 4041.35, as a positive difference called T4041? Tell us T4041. 6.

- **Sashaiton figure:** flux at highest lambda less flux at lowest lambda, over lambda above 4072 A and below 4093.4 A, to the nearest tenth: 2.5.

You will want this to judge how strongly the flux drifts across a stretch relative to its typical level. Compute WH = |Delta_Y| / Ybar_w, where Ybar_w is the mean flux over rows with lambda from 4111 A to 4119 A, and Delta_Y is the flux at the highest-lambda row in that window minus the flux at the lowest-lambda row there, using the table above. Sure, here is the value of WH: 0.25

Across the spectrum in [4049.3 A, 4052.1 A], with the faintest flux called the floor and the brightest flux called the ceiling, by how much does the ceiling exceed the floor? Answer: 4.9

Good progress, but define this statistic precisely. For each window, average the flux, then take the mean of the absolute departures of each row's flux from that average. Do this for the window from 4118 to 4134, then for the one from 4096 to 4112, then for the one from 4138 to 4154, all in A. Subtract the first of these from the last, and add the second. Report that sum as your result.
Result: 1.25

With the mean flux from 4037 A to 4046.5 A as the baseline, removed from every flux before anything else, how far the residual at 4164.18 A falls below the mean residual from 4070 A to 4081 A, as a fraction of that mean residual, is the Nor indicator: 1.4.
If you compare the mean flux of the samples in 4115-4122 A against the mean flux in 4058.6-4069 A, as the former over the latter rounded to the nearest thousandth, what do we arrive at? 1.041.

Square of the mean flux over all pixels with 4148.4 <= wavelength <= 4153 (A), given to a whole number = 196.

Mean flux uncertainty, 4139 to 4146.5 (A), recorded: 2.38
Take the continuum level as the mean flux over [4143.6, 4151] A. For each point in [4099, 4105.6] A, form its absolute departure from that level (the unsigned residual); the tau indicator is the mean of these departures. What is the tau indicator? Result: 1.4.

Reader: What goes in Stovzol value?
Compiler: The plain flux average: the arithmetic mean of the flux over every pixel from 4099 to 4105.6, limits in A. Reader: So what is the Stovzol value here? 12.6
